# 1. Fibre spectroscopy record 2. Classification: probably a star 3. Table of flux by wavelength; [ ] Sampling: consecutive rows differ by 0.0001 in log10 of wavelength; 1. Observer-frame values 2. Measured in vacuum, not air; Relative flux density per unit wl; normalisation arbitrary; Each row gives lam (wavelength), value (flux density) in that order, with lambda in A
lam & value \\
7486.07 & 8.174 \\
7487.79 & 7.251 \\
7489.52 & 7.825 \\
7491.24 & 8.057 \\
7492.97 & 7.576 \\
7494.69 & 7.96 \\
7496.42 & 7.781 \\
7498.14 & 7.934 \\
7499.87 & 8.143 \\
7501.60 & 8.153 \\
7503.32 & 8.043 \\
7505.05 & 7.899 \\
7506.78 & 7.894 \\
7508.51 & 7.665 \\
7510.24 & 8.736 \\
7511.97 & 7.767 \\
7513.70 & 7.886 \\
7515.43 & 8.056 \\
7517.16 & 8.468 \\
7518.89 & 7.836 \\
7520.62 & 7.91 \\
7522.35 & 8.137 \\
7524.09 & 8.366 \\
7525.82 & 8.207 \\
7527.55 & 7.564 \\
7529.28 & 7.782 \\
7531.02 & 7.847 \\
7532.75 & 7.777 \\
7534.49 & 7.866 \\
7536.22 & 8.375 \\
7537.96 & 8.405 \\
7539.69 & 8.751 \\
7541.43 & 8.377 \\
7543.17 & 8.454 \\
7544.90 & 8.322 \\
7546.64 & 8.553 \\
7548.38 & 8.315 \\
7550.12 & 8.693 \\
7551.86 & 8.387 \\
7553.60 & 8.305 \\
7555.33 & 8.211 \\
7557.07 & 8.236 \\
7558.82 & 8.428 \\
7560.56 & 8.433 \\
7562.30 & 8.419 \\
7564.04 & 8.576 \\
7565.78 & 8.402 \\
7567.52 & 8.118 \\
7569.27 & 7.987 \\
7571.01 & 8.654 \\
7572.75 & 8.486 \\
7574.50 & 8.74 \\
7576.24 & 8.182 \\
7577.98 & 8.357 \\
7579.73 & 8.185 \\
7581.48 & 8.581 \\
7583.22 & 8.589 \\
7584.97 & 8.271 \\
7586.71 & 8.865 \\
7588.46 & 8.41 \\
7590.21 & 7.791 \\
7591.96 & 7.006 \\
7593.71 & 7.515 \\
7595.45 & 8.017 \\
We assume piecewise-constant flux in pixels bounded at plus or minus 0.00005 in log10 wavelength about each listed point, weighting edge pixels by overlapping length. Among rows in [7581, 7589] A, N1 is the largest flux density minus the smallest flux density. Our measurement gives 0.6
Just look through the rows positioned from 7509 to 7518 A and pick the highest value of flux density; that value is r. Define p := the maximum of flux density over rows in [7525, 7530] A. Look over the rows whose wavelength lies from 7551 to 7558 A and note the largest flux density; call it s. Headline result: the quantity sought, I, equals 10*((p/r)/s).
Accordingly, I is 1.12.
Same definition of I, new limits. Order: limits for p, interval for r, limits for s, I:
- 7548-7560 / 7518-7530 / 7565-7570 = 1.24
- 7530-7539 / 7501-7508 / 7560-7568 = 1.20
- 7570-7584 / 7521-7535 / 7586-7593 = 1.18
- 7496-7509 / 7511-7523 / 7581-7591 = 1.09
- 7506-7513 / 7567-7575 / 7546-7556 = 1.15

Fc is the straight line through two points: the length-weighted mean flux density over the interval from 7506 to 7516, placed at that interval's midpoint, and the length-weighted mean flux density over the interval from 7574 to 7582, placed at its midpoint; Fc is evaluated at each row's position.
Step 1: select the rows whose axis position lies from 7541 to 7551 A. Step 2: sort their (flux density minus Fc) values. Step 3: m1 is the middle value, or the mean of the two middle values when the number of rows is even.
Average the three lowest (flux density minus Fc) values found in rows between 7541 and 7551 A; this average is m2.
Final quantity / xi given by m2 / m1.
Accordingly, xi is 0.6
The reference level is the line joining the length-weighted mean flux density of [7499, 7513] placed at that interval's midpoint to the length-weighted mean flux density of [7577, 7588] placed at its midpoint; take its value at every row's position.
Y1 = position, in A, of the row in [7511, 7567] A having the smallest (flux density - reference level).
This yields 7527.55 A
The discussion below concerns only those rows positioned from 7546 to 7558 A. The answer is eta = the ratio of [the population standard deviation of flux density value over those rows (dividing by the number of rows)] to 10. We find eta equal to 0.0163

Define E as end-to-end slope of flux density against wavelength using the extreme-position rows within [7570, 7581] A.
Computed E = -0.05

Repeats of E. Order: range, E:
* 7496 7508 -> 0.01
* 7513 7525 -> 0.05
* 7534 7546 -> 0.04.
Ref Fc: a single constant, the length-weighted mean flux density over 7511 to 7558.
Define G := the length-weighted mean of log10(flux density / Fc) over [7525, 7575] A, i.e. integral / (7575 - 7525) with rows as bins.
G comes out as 0.006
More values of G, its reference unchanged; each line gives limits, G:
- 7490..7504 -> -0.012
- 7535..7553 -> 0.014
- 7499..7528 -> -0.007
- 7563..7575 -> 0.012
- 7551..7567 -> 0.010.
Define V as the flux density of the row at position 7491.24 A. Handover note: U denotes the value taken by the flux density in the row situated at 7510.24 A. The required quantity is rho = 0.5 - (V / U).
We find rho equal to -0.42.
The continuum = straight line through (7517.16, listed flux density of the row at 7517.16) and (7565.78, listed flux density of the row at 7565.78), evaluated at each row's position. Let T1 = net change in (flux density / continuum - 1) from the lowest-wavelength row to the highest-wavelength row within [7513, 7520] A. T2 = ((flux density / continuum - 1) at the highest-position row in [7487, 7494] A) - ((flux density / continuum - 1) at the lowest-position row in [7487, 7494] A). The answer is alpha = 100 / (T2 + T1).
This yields 2958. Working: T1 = -0.01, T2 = 0.04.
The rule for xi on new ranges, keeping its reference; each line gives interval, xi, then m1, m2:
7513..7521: 1.3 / -0.13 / -0.2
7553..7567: 0.0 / 0.11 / 0.0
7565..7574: -1.8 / 0.09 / -0.2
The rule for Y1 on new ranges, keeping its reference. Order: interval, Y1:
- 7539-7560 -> 7555.33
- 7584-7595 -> 7591.96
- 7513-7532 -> 7527.55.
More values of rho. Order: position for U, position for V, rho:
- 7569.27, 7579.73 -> -0.52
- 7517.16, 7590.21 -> -0.42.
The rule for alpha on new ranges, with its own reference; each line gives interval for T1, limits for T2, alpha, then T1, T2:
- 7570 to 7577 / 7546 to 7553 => -1347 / -0.06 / -0.02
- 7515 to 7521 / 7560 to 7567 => -5181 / -0.02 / 0.00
